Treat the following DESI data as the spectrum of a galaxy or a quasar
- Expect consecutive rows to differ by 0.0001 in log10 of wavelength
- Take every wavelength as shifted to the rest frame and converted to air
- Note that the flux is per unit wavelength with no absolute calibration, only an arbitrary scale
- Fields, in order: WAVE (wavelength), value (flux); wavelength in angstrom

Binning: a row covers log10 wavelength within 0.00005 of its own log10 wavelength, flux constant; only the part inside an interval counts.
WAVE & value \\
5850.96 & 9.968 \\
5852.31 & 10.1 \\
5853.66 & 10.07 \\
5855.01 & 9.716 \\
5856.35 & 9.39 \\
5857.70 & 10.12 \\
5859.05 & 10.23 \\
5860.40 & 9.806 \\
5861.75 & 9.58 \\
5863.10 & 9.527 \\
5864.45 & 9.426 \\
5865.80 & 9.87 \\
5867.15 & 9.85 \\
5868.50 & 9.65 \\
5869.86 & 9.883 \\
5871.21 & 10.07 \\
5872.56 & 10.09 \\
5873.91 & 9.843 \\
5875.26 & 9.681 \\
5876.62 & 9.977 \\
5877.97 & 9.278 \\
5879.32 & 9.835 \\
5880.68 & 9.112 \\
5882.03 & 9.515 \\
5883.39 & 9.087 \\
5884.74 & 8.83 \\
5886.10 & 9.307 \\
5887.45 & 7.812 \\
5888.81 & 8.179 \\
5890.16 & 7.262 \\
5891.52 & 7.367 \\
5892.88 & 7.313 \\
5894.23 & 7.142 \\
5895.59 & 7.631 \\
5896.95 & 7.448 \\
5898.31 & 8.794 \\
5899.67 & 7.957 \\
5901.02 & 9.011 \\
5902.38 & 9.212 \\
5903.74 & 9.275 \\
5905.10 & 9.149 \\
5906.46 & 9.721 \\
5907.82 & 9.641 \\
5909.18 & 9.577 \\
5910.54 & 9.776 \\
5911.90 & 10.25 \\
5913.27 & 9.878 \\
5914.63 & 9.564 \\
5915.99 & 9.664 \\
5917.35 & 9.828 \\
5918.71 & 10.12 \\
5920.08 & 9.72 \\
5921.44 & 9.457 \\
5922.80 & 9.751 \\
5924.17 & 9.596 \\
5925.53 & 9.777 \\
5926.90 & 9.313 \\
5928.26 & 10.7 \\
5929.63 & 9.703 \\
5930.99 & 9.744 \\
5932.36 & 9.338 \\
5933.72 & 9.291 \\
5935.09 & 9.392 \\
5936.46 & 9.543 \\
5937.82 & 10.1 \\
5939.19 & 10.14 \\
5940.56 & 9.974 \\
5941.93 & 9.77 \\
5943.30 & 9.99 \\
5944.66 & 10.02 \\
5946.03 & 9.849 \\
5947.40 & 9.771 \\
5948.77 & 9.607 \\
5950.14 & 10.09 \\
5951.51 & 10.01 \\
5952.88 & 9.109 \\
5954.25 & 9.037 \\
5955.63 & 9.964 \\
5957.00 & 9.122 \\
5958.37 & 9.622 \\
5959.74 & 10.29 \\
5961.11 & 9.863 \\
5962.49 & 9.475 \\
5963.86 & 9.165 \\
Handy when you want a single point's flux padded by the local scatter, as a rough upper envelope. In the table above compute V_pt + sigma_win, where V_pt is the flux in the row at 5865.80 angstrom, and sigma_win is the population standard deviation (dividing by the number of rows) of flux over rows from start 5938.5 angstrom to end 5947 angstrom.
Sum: 10.0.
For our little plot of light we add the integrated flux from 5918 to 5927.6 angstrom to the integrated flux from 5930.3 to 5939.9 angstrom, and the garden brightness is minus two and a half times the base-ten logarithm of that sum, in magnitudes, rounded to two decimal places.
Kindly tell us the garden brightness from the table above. -5.67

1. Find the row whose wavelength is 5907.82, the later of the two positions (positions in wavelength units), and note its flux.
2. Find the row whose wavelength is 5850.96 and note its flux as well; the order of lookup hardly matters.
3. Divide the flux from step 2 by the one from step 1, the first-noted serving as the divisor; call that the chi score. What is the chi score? 1.03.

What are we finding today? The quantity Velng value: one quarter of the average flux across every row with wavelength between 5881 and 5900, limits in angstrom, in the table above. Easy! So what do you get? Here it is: 2.03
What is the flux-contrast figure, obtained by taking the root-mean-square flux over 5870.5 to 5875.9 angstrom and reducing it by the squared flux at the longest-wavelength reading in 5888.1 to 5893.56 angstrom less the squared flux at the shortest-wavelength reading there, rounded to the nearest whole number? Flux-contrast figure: 23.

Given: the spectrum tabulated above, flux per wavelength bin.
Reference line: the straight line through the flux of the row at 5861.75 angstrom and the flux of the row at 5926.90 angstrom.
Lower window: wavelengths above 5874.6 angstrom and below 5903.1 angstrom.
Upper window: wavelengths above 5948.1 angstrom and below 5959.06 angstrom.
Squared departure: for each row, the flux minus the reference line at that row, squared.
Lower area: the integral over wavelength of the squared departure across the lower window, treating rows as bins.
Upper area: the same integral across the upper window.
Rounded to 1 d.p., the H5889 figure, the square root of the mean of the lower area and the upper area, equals 5.0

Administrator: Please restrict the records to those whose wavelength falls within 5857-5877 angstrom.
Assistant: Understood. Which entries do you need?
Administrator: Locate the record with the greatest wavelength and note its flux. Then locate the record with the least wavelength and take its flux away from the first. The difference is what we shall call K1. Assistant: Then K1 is -0.14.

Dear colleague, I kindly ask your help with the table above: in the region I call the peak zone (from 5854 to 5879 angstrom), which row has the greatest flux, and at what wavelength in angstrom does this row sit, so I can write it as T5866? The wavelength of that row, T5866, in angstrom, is 5859.05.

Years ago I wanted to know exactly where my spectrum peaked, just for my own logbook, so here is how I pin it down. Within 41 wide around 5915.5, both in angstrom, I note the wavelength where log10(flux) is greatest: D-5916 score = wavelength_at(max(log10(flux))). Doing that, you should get 5928.26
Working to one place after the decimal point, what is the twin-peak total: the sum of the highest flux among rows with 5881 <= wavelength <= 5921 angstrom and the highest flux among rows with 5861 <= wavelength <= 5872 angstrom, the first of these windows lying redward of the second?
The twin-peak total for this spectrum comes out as 20.3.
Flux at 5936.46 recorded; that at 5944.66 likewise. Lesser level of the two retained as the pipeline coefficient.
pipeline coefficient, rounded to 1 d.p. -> 9.5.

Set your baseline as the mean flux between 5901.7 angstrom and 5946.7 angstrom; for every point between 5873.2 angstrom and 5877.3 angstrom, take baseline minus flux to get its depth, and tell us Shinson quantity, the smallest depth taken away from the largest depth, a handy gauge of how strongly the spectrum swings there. 0.30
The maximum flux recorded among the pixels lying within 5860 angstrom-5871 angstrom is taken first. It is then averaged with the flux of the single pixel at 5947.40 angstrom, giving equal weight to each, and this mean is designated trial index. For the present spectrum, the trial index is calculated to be 9.8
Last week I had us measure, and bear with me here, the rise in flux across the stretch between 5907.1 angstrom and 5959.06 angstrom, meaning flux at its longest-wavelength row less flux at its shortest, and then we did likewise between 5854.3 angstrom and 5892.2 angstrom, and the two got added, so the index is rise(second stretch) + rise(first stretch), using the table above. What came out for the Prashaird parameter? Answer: -2.4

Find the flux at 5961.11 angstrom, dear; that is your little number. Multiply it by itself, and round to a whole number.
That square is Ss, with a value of 97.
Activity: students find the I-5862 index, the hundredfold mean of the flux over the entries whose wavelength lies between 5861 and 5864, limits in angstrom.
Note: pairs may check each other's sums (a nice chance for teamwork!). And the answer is 955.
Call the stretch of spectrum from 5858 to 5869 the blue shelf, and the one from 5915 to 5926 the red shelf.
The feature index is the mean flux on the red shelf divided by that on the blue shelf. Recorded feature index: 1.00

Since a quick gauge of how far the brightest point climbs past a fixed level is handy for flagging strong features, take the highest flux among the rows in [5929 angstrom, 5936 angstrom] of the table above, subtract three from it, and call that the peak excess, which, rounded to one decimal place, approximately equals 6.7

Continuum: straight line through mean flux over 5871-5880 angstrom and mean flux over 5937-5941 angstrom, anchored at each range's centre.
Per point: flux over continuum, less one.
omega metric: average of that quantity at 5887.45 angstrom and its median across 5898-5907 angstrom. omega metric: -0.14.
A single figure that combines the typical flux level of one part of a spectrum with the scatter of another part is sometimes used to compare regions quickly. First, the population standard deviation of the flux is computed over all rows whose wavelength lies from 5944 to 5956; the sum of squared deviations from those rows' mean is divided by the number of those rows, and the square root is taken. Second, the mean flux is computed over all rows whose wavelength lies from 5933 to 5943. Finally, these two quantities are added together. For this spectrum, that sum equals 10.1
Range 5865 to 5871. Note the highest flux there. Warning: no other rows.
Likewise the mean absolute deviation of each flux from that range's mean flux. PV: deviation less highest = -9.8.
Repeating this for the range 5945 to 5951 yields -9.9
